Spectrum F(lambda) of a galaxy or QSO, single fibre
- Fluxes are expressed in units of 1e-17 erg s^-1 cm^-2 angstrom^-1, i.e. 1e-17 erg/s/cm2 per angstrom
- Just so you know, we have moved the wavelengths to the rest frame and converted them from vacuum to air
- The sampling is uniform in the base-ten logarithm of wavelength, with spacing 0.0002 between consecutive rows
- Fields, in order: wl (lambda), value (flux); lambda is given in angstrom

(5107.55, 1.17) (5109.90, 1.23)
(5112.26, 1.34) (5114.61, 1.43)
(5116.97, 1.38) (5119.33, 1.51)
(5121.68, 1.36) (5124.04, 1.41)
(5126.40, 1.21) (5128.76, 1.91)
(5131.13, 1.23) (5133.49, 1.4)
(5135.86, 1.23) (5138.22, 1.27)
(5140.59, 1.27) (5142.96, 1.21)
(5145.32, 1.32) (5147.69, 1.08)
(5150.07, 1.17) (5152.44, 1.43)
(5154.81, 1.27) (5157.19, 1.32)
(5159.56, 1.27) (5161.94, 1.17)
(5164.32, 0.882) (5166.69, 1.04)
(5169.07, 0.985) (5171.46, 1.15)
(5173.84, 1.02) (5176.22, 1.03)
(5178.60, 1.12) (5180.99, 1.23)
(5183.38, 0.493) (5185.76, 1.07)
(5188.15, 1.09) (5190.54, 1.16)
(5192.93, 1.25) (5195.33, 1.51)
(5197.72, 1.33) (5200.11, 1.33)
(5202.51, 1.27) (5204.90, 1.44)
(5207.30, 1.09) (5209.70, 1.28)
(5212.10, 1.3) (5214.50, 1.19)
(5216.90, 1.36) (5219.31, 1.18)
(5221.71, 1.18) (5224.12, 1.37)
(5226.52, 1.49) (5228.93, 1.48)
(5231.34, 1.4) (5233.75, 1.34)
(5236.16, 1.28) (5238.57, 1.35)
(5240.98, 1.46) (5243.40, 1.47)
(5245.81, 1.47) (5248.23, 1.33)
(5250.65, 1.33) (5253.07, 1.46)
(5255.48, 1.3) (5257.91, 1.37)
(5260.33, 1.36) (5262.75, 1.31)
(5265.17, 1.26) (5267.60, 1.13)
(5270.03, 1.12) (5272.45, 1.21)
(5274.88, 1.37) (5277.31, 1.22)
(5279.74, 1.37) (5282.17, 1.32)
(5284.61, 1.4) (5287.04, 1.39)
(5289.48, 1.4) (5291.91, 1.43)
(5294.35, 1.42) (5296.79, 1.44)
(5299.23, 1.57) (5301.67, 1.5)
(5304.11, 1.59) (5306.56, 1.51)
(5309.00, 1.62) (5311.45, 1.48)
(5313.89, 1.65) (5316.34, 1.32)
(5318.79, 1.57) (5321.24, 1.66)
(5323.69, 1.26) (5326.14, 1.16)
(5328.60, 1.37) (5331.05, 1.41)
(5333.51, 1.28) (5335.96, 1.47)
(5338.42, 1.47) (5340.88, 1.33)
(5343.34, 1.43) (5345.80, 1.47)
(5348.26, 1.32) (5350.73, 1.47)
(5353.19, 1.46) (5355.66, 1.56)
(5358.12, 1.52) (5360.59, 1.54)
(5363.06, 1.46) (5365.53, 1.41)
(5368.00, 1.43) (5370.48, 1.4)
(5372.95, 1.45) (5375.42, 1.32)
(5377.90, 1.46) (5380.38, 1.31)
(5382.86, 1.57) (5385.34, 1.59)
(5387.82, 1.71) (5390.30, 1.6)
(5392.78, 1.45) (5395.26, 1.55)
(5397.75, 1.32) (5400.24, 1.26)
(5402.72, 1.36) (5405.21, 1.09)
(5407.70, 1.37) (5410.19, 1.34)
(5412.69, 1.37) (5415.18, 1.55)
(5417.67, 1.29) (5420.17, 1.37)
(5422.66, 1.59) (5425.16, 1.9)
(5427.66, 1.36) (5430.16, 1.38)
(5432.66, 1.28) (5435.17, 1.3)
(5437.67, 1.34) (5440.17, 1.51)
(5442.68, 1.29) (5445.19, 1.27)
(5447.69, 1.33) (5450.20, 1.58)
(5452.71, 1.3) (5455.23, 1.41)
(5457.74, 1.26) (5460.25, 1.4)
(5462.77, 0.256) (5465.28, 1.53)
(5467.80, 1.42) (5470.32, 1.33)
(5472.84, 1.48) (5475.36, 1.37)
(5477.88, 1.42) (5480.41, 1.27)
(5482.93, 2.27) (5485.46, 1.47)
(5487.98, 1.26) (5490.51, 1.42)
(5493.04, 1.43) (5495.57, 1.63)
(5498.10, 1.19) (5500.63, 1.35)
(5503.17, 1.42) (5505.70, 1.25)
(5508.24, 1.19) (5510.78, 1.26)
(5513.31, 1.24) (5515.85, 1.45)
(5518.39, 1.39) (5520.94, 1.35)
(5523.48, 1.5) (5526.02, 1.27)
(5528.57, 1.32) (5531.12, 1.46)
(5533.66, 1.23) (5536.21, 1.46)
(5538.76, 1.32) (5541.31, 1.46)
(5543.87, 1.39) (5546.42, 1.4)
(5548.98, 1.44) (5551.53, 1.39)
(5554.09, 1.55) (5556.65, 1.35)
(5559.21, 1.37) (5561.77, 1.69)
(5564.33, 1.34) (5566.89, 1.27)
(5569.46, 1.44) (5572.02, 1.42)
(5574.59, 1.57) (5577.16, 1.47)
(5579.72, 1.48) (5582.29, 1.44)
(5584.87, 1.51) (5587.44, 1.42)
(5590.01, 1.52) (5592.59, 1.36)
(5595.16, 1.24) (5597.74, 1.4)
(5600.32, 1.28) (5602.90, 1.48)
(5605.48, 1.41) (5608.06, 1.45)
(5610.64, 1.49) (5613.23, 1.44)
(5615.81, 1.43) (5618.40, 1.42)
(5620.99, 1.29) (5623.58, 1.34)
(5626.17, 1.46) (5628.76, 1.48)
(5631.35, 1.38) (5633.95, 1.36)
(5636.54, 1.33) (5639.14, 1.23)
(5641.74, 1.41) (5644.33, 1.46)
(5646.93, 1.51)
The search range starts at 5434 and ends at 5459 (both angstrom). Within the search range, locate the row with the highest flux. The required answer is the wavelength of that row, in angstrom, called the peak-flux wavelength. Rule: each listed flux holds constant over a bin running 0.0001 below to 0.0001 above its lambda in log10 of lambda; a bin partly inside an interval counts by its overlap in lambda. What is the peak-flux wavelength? 5450.20 angstrom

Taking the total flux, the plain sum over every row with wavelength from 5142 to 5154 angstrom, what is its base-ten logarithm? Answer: 0.793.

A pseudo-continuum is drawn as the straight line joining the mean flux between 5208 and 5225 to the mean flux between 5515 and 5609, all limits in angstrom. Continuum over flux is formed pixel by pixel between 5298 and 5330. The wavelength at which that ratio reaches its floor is 5321.24 angstrom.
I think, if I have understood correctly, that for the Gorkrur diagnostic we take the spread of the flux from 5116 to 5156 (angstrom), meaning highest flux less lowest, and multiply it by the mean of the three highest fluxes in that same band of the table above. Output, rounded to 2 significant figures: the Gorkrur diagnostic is 1.3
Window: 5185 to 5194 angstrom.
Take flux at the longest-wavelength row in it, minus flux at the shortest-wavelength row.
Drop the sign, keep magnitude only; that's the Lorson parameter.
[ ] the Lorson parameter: 0.18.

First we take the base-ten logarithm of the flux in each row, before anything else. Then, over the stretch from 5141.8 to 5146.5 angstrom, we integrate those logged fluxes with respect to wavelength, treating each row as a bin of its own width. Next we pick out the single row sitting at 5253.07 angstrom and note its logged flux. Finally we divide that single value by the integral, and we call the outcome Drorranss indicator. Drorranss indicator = 0.34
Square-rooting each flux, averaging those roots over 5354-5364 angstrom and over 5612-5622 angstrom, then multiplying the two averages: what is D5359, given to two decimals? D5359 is 1.46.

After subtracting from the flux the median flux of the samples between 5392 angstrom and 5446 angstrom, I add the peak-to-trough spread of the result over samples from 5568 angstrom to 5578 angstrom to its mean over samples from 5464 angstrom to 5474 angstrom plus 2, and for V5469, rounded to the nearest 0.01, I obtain 2.23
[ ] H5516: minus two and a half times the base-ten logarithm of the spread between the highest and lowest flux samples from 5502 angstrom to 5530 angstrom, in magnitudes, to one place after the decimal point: 1.3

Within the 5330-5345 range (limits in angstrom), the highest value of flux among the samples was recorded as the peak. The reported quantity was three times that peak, 4.4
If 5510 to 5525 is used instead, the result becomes 4.5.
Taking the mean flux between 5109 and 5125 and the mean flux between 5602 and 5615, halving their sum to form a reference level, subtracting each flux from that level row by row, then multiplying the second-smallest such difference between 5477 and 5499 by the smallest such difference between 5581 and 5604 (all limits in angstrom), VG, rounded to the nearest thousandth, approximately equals 0.022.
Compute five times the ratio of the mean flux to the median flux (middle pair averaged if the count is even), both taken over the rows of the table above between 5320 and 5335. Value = 5.1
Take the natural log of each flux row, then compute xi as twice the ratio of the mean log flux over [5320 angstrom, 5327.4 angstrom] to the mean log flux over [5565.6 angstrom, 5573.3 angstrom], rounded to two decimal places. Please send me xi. 1.86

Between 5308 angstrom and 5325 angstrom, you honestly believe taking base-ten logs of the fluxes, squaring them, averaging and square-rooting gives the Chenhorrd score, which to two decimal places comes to 0.18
